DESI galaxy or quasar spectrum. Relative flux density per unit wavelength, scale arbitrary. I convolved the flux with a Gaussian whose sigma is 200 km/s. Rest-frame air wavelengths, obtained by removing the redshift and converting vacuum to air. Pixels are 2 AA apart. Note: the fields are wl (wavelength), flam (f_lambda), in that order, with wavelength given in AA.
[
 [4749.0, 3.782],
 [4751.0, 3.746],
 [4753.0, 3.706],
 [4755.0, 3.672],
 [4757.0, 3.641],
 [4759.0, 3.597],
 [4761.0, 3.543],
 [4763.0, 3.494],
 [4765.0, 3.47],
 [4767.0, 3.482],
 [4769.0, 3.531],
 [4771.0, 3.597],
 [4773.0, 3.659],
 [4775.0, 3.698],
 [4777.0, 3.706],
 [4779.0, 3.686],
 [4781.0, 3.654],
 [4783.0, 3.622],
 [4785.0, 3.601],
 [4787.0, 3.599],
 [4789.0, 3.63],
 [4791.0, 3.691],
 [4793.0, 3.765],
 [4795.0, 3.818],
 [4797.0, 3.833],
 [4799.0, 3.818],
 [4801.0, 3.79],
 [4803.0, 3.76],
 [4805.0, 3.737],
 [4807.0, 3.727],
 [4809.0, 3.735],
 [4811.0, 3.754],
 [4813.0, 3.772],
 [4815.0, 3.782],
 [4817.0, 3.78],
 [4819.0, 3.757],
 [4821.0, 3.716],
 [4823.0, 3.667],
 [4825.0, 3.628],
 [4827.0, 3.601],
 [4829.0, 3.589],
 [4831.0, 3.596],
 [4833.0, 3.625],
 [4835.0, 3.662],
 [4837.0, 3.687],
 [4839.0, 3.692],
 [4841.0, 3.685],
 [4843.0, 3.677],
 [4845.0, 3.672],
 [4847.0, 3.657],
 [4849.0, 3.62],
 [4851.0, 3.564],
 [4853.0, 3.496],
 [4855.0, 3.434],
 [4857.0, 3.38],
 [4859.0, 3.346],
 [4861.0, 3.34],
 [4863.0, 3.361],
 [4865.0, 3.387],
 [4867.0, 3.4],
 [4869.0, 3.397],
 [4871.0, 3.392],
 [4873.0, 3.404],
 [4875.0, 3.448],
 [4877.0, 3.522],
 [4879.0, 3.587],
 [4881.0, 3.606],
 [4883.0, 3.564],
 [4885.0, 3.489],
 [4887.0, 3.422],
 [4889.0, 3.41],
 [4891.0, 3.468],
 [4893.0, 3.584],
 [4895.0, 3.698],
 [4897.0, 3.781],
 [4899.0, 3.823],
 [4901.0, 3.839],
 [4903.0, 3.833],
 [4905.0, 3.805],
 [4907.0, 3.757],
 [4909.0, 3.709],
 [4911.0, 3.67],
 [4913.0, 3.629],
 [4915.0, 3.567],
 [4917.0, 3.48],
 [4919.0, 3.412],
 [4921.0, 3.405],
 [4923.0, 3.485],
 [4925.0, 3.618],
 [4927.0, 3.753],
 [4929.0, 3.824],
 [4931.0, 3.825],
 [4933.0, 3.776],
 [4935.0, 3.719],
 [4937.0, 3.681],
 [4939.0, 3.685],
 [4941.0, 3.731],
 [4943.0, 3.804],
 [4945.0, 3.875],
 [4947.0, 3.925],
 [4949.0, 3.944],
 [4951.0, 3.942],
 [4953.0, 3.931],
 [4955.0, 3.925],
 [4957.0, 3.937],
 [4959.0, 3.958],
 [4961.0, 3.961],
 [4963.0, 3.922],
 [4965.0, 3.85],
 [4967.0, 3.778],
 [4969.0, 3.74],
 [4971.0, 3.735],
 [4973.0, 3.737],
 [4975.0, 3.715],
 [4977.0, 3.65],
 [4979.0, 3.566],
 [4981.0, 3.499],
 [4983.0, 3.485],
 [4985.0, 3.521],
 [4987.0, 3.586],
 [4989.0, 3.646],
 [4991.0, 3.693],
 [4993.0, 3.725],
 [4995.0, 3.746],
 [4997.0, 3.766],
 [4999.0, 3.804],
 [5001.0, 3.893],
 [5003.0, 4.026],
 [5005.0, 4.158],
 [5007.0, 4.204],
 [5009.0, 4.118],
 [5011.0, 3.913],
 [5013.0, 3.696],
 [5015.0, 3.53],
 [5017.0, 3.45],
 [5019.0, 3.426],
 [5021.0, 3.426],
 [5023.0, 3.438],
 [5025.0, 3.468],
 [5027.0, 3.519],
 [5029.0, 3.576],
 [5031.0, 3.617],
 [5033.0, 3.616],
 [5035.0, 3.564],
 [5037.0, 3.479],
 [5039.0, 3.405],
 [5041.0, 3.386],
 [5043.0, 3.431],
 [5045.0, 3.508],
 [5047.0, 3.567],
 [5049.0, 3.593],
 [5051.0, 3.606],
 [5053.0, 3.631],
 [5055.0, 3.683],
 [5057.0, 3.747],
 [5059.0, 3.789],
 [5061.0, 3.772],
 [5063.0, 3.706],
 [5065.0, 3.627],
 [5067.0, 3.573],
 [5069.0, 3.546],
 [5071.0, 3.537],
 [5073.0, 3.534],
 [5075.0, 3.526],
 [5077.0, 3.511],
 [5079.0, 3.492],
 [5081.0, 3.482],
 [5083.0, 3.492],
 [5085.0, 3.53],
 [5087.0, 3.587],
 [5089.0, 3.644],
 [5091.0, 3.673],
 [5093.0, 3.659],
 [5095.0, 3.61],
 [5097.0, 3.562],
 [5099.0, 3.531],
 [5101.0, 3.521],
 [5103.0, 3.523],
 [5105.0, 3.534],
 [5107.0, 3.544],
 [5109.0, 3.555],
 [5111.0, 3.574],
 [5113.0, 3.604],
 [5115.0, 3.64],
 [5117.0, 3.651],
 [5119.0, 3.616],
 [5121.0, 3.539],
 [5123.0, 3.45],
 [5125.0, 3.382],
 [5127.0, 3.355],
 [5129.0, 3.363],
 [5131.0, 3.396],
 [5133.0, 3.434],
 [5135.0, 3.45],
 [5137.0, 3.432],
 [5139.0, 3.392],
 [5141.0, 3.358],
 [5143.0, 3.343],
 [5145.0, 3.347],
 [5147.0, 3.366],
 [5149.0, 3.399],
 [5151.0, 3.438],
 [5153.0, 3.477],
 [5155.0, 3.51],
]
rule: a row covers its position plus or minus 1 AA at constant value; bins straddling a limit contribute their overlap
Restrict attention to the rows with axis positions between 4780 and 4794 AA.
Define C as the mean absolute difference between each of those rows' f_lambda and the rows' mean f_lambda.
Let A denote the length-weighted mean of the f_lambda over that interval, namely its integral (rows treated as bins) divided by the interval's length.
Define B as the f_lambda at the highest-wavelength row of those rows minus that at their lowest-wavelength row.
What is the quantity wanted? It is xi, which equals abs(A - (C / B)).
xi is 3.3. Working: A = 3.65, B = 0.11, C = 0.04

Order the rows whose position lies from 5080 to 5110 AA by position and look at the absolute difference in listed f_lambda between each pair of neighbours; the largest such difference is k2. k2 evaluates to 0.057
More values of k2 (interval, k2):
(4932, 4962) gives 0.073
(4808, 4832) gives 0.049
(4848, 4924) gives 0.116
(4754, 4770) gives 0.054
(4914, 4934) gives 0.135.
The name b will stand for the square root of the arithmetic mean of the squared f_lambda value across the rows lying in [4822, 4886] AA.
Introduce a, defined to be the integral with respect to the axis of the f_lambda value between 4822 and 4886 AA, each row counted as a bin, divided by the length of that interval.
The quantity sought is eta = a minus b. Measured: -0.0020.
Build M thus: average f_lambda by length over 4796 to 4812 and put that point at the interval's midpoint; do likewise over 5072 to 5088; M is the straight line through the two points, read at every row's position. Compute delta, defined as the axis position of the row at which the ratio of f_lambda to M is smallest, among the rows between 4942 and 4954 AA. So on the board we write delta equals 4943.0 AA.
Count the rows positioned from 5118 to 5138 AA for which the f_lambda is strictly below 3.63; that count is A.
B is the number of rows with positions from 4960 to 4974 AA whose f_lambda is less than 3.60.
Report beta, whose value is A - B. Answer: 10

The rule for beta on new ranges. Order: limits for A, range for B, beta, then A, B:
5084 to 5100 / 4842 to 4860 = 0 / 5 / 5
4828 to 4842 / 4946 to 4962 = 3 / 3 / 0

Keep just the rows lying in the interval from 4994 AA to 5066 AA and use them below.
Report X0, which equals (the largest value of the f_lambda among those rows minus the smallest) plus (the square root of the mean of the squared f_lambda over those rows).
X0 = 4.49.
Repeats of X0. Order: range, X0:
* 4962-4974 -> 3.98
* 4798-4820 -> 3.86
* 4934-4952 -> 4.08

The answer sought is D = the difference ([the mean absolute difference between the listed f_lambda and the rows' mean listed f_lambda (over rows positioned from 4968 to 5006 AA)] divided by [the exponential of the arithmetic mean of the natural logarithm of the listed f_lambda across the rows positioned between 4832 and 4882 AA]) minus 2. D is -1.97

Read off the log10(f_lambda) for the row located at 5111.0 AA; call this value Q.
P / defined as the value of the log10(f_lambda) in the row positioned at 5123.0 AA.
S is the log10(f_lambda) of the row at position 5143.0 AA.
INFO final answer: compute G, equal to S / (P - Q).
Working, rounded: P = 0.538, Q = 0.553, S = 0.524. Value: -34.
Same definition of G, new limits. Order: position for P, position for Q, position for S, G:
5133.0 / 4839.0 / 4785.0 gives -18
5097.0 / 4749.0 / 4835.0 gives -22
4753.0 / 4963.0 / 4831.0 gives -23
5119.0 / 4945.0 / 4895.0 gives -19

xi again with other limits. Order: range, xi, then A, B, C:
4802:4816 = 3.0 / 3.75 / 0.02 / 0.02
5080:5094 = 3.2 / 3.58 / 0.18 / 0.07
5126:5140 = 2.6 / 3.40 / 0.04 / 0.03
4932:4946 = 3.2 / 3.75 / 0.10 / 0.06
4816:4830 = 4.0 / 3.68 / -0.19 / 0.06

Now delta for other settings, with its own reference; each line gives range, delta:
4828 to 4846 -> 4829.0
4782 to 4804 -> 4787.0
